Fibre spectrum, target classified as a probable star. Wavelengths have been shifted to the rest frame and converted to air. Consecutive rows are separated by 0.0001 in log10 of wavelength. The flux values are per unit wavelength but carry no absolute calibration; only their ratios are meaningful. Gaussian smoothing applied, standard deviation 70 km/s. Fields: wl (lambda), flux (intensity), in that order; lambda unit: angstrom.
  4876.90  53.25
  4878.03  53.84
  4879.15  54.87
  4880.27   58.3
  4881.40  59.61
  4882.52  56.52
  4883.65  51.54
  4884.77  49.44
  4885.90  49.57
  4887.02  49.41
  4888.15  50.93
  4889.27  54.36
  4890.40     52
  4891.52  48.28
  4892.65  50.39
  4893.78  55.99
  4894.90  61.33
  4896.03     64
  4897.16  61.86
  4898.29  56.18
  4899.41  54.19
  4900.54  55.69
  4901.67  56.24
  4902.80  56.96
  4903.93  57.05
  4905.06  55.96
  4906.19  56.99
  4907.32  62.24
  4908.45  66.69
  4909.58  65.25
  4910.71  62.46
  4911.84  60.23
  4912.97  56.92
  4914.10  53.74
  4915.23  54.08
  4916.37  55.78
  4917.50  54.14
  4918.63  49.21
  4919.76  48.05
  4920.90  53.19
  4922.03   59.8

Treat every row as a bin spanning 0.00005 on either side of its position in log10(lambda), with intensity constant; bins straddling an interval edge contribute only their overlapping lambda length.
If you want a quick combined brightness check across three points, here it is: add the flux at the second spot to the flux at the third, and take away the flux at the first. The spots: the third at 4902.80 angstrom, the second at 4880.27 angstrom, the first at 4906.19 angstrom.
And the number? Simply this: 58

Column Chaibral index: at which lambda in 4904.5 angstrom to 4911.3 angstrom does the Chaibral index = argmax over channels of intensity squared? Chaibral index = 4908.45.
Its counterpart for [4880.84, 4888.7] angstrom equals 4881.40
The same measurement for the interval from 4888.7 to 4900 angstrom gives 4896.03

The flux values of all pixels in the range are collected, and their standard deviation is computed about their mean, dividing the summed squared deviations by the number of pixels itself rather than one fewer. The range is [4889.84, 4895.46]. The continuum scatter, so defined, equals 4.6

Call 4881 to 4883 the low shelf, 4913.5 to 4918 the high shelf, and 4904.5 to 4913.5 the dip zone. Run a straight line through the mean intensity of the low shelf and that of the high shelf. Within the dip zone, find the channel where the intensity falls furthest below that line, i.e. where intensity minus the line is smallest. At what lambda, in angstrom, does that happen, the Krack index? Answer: 4905.06 angstrom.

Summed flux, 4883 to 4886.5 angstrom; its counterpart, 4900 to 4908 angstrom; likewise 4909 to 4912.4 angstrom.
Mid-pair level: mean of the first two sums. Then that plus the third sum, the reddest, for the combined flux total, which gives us 464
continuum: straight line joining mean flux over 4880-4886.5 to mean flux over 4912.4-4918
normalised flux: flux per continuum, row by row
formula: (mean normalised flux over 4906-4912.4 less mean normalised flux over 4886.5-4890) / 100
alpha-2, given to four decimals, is 0.0019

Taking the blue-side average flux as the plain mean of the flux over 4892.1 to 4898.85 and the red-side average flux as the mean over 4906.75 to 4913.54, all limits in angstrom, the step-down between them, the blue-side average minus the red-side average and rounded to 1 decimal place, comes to -4.0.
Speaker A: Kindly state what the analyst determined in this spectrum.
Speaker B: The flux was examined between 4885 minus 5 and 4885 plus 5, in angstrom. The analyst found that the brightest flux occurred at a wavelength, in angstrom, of 4881.40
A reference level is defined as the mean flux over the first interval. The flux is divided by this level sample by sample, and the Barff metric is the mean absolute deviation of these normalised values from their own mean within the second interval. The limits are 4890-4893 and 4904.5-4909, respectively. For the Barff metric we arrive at 0.08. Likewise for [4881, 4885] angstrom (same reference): 0.08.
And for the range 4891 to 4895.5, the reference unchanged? 0.09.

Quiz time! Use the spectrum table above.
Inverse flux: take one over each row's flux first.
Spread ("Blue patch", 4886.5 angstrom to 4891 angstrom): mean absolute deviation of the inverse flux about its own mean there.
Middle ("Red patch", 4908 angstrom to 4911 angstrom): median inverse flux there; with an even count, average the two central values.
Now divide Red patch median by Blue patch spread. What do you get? 27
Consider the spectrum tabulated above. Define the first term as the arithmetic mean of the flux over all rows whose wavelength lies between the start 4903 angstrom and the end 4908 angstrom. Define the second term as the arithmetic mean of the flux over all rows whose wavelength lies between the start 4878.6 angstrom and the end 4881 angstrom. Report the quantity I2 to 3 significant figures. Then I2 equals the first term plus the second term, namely 115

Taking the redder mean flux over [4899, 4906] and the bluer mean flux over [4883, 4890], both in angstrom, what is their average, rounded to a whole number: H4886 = 53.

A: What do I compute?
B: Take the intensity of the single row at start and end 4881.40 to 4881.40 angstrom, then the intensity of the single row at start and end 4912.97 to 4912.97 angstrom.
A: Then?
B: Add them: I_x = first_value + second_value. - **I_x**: 117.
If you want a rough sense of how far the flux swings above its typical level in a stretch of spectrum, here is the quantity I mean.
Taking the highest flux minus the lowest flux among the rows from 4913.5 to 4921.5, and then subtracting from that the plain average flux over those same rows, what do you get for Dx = -44.9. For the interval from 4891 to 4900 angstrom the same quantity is -40.8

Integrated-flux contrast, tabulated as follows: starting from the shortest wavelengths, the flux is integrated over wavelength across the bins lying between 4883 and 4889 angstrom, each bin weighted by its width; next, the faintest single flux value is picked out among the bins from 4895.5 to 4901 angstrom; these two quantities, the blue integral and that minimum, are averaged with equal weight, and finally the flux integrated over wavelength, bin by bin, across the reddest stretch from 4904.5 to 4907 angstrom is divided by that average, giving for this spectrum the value 0.8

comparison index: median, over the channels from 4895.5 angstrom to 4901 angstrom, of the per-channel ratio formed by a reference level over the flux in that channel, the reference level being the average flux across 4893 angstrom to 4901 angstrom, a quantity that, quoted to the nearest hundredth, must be 1.04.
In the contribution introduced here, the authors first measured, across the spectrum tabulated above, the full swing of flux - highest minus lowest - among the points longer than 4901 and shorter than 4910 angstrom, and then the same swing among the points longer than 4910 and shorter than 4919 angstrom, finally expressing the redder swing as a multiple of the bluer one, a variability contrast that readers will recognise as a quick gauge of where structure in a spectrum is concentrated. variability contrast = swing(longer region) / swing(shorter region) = 1.2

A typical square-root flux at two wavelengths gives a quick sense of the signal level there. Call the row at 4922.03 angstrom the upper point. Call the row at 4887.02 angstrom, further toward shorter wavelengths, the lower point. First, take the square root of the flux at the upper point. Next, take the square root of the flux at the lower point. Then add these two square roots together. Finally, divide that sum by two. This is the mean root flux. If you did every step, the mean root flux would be 7.38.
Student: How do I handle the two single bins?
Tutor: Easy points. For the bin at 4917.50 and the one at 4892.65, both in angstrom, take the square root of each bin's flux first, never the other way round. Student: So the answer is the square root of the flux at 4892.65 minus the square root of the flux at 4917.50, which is -0.26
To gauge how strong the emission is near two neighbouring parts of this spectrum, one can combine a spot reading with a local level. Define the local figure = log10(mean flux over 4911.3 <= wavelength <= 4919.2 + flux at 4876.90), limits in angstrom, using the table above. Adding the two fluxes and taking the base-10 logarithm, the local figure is 2.034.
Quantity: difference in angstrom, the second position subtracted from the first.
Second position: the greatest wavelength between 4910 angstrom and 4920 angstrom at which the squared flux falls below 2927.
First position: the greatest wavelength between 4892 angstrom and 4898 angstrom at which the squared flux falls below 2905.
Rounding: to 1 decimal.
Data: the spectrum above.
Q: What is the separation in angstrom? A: -27.1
